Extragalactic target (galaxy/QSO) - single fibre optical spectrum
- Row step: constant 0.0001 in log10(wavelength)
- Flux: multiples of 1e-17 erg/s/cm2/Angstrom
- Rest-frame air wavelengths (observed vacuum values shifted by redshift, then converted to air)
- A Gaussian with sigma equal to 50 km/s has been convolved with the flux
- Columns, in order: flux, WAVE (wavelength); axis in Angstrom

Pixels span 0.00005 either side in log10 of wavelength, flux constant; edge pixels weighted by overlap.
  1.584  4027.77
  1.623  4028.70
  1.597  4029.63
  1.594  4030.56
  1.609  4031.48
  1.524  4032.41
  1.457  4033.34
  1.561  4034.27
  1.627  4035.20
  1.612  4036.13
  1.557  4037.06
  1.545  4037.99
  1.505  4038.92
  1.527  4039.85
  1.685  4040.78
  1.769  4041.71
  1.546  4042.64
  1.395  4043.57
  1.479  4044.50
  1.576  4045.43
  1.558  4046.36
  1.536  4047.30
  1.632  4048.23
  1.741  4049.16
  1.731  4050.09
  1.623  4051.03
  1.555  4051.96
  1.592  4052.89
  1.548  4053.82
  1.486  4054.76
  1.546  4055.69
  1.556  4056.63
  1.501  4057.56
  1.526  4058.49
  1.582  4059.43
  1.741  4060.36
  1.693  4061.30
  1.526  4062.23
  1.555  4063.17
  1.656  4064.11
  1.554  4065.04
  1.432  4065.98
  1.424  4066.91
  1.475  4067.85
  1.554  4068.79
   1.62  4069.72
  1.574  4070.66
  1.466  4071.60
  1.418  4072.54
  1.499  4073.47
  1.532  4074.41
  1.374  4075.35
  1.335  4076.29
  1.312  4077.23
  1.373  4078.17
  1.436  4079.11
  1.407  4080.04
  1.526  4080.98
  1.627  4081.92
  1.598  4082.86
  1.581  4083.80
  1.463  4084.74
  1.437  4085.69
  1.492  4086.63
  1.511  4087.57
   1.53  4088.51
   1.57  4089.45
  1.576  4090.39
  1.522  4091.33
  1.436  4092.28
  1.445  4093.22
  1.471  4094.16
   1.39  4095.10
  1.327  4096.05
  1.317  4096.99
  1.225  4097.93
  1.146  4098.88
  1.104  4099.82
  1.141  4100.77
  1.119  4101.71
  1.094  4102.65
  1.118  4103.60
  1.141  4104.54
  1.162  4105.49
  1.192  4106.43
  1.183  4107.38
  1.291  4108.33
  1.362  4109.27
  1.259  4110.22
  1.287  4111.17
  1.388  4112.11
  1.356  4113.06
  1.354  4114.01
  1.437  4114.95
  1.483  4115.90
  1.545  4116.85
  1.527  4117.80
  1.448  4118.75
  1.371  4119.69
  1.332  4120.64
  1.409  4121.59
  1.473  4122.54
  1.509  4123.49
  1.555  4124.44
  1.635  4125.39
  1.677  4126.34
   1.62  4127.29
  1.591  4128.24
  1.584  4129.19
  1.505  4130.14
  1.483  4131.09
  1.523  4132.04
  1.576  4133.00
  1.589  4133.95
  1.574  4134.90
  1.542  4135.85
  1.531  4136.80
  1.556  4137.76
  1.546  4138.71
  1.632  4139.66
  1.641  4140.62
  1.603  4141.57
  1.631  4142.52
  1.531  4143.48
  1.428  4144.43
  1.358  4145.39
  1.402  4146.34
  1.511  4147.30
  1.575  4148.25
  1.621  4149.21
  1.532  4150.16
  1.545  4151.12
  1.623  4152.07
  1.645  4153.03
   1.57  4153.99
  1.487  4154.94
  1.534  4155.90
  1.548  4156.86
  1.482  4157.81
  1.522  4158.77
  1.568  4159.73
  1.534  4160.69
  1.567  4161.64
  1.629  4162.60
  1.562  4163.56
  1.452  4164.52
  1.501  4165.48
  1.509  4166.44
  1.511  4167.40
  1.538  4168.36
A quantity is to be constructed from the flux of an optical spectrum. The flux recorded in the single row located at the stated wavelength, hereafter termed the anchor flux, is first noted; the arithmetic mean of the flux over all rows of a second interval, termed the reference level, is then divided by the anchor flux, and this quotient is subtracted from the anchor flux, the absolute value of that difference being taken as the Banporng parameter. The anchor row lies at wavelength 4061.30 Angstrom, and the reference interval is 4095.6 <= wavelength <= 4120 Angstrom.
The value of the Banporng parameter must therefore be 0.93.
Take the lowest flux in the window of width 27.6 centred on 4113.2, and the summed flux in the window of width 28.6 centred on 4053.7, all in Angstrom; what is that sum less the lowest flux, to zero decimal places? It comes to 48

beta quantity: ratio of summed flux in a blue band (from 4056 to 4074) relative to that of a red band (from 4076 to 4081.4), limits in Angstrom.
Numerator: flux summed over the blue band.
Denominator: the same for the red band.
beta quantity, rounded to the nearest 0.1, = 3.5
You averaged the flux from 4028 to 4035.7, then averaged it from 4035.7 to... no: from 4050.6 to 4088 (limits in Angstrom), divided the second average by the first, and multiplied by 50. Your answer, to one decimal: 48.2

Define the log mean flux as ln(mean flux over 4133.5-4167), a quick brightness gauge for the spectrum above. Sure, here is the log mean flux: 0.44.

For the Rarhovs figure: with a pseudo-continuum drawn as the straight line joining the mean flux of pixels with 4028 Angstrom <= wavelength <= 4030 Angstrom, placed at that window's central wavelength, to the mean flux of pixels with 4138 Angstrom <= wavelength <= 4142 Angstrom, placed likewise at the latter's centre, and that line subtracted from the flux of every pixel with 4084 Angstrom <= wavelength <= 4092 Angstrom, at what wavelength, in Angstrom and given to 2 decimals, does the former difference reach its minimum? 4085.69 Angstrom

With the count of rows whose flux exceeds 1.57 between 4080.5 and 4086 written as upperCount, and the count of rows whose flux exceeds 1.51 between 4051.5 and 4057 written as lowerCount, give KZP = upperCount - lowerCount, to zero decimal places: -2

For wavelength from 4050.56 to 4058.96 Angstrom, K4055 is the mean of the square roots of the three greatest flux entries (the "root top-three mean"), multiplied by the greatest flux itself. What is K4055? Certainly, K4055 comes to 2.05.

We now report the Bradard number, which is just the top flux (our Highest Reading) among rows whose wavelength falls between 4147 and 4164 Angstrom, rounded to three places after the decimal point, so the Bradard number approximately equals 1.645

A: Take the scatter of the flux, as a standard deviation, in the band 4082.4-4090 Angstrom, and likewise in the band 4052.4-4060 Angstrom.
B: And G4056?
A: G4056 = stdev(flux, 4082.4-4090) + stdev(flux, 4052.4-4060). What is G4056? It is 0.09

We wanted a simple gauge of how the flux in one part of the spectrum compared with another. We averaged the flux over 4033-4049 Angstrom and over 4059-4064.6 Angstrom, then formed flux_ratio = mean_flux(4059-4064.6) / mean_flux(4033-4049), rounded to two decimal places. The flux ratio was 1.04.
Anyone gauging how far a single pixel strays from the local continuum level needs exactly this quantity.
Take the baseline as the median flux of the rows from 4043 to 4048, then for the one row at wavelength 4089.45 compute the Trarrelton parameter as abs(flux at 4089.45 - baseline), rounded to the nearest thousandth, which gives 0.034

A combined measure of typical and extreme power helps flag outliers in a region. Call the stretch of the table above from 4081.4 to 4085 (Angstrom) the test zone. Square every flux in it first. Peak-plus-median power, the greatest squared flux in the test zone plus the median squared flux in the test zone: 5.2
